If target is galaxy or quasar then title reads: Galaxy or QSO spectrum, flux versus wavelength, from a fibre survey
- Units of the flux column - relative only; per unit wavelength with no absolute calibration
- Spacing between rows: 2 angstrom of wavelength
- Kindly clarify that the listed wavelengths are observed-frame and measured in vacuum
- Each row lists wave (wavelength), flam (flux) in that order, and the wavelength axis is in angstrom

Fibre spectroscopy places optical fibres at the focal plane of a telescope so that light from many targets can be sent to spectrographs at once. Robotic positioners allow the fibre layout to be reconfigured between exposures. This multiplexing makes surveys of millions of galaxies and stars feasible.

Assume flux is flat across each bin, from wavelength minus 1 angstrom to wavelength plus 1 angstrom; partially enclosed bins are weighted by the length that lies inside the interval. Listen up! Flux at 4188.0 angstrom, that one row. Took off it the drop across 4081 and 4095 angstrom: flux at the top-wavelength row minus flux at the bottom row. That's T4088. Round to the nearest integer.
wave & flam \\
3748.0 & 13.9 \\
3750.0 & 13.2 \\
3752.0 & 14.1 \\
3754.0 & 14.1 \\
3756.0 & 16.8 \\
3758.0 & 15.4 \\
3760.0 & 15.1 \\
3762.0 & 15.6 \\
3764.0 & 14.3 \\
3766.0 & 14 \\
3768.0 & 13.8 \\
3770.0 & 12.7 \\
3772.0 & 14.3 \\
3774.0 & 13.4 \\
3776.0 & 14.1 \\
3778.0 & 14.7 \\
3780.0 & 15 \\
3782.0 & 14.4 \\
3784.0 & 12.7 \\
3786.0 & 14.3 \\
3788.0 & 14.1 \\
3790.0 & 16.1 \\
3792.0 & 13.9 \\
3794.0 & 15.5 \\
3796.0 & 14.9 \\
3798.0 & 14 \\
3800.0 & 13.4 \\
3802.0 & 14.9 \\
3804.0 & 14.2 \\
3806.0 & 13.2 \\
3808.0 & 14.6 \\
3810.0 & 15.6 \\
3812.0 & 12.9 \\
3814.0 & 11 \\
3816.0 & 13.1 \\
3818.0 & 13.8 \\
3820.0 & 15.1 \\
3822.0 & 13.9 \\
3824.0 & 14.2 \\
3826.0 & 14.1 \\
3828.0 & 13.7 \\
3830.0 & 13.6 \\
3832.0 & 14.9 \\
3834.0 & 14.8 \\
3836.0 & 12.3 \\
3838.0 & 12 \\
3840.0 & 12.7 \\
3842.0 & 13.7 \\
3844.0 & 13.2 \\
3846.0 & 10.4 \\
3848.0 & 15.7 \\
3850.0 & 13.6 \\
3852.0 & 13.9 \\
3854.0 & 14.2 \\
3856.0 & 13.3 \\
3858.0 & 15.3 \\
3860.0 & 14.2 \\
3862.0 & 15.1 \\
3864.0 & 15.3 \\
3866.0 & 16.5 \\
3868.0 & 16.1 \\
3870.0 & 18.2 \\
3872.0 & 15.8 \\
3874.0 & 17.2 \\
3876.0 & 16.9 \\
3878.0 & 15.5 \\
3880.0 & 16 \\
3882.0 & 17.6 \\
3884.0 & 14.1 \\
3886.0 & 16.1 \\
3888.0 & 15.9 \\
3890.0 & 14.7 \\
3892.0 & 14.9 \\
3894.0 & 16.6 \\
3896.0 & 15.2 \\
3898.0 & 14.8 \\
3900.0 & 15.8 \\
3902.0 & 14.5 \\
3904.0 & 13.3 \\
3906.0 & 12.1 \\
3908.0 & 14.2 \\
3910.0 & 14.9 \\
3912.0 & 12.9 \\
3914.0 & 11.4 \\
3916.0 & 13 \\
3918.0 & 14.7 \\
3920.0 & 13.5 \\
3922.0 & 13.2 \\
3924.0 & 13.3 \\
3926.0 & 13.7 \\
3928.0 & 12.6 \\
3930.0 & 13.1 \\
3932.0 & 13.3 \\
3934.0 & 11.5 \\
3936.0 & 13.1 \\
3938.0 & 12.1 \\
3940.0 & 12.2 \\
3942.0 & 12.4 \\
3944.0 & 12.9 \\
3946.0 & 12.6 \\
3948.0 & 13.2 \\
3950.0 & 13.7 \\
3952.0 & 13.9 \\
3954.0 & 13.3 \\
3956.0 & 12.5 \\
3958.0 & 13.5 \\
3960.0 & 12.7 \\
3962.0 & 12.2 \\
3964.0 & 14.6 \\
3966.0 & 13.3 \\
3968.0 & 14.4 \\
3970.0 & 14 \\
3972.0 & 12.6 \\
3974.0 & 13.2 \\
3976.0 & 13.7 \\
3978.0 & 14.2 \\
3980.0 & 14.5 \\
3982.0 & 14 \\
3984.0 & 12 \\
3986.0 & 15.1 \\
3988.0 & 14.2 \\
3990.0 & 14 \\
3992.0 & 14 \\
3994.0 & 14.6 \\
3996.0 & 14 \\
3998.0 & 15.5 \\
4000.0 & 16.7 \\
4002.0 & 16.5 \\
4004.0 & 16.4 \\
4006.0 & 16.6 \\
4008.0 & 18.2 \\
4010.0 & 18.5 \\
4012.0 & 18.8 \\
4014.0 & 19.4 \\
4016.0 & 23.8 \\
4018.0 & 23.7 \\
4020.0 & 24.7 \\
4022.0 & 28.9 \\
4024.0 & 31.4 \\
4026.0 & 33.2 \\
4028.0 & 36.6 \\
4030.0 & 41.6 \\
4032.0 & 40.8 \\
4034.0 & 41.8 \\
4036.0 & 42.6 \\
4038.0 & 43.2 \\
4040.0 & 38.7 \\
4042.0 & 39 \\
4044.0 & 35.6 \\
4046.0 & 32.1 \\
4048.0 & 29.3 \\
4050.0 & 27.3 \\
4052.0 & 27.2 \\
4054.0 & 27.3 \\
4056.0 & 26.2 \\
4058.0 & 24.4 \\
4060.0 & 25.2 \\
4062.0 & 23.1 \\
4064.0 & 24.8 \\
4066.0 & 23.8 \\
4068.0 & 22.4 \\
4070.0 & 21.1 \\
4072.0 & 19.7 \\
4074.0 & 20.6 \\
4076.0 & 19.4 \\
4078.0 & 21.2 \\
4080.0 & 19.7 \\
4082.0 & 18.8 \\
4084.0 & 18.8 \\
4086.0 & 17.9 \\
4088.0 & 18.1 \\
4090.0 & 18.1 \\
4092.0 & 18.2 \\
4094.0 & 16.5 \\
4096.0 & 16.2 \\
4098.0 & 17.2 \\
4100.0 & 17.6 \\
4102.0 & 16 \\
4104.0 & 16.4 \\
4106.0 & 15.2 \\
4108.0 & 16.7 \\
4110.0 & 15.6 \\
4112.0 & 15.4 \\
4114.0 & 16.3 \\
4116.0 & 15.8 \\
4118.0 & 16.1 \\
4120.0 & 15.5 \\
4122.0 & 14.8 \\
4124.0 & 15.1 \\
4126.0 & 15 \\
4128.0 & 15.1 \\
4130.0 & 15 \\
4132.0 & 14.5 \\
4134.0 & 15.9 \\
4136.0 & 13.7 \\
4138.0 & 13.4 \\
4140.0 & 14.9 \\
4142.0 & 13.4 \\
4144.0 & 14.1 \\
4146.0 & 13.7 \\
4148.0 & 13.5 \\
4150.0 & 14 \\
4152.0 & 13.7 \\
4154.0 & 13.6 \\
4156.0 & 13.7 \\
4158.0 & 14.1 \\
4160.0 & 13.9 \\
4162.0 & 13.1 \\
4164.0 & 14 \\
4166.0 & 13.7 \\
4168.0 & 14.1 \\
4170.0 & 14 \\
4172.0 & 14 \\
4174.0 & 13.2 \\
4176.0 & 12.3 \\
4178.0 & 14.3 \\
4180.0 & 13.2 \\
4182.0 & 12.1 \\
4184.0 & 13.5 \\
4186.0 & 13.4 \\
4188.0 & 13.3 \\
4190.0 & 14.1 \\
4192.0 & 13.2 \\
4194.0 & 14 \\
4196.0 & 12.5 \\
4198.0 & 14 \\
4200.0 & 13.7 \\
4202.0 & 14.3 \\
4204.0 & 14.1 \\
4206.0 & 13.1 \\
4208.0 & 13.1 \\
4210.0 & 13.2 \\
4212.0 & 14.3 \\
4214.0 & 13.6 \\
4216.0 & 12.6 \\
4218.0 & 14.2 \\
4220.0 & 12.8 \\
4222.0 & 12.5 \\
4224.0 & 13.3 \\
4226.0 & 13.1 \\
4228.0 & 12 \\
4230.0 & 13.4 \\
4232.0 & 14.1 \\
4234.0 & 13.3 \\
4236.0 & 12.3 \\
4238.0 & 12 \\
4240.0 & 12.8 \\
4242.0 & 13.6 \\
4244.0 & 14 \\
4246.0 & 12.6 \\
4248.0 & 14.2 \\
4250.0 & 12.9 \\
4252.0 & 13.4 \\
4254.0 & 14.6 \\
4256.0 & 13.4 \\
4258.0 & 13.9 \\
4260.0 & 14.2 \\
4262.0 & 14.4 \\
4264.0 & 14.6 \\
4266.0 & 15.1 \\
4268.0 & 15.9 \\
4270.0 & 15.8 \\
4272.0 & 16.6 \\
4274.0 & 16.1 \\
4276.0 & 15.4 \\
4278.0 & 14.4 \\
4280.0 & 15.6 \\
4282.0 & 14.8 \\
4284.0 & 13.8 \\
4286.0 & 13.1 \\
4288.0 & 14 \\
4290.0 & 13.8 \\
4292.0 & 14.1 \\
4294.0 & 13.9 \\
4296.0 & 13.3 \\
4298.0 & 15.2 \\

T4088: 16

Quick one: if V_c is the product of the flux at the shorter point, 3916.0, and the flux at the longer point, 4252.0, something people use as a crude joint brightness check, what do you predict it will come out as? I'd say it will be 174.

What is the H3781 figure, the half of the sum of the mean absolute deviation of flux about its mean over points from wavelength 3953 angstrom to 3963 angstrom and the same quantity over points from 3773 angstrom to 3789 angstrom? 0.48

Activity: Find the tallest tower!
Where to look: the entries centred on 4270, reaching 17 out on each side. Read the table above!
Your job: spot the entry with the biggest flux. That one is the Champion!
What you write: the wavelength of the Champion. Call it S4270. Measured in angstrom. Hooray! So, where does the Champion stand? 4272.0 angstrom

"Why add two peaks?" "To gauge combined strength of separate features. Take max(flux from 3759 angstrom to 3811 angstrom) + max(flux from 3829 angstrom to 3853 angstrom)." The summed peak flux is 32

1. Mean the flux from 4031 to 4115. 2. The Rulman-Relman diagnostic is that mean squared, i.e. 573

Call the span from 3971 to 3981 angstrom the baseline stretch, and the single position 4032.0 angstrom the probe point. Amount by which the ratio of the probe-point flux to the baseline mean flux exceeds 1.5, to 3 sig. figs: 1.49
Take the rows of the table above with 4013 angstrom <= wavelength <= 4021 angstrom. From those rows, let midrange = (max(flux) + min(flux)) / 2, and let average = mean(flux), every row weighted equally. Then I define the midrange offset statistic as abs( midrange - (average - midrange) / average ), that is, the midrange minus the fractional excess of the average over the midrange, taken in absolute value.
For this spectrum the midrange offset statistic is 22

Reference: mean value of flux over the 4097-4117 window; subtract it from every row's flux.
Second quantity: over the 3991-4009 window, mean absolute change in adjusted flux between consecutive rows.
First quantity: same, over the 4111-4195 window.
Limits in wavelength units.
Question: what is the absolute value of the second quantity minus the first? 0.11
